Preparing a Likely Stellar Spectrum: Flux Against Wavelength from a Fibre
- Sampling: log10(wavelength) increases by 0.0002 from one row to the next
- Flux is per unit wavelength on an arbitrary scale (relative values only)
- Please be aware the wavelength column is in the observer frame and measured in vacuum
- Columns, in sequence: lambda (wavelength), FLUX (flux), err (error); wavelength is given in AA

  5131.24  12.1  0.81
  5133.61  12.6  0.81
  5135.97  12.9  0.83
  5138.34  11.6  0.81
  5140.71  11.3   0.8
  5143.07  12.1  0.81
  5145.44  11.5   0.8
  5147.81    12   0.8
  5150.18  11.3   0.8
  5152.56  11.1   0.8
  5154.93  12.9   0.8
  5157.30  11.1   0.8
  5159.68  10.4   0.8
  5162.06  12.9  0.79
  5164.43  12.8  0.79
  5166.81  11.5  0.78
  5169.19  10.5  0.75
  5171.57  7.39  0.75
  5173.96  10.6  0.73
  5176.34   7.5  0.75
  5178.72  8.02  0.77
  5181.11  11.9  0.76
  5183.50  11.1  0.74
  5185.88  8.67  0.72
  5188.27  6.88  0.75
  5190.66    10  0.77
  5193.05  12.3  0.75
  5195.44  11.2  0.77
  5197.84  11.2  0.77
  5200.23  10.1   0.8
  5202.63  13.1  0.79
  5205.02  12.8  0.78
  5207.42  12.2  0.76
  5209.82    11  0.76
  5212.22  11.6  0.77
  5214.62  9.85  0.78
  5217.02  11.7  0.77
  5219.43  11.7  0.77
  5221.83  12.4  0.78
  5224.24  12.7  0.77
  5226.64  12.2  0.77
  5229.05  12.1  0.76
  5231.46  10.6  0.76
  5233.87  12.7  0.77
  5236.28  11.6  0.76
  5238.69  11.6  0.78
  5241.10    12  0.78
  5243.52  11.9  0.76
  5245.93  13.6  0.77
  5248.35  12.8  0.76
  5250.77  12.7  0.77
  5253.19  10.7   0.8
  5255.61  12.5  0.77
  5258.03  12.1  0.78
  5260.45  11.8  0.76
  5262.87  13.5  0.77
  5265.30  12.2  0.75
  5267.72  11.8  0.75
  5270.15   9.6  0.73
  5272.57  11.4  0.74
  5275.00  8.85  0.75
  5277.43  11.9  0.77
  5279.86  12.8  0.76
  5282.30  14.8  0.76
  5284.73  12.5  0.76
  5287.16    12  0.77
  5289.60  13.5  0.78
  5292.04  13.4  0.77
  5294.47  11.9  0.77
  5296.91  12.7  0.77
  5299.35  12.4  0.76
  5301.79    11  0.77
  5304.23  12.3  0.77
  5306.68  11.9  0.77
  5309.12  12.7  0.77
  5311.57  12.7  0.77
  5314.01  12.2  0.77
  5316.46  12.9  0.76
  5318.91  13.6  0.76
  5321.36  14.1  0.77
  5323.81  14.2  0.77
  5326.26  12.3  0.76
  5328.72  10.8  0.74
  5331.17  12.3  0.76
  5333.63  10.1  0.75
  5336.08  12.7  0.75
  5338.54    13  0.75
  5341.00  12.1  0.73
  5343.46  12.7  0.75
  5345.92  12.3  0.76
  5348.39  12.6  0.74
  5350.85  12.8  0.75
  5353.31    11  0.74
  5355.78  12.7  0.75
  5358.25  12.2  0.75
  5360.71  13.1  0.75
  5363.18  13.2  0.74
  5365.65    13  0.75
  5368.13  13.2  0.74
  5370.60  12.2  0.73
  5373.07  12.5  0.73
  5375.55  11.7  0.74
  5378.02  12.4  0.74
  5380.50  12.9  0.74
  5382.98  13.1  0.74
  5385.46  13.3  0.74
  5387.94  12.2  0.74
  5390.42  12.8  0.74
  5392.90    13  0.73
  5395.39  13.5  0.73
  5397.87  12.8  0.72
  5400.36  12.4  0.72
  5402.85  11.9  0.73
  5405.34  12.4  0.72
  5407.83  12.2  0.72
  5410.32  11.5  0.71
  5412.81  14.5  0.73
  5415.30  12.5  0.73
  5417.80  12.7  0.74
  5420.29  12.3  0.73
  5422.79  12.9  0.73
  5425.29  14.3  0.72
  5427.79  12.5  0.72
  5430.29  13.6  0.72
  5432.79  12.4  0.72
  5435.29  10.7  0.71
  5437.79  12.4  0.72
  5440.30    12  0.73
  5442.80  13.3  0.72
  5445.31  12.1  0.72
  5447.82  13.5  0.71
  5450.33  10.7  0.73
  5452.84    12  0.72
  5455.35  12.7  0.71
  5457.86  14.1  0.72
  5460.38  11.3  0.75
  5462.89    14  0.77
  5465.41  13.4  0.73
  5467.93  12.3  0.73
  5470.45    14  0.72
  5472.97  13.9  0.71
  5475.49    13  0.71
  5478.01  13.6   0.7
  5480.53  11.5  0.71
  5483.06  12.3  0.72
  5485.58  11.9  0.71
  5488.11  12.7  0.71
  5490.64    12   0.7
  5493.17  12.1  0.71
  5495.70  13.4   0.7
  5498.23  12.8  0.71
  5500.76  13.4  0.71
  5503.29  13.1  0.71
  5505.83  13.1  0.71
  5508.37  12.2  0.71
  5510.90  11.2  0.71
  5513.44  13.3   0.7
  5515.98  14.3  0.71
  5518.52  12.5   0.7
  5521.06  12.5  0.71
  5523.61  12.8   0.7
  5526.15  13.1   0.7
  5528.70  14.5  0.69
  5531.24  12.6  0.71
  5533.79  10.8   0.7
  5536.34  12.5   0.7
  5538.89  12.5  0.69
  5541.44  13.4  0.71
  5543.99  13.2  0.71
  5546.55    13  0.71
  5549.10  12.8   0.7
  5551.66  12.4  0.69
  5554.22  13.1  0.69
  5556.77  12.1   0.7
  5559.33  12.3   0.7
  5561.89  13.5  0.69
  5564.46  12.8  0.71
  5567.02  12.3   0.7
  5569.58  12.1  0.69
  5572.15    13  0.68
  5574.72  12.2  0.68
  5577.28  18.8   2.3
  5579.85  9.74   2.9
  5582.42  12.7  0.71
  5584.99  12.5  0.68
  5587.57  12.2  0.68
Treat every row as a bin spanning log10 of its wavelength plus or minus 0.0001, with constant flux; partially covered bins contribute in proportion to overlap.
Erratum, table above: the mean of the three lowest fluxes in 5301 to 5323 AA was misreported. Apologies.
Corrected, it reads 11.7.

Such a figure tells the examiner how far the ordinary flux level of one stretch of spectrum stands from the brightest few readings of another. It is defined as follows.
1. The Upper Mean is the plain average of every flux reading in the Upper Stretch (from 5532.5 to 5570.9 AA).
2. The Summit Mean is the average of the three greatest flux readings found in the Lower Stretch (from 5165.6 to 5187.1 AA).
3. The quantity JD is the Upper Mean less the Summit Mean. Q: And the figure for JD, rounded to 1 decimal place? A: 1.1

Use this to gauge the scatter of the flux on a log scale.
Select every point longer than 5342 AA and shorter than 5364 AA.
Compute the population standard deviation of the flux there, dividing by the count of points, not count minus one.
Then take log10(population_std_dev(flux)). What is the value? -0.21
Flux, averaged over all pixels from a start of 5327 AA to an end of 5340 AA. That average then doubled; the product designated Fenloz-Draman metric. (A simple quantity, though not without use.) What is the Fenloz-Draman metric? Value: 23.6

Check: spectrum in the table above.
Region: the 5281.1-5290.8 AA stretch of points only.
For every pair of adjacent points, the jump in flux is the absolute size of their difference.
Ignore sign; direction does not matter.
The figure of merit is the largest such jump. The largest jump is 2.3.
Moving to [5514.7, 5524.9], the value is 1.8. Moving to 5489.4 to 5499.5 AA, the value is 1.3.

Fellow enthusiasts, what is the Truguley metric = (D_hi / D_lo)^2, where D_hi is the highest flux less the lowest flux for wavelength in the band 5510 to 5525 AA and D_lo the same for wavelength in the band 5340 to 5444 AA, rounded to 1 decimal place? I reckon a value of 0.7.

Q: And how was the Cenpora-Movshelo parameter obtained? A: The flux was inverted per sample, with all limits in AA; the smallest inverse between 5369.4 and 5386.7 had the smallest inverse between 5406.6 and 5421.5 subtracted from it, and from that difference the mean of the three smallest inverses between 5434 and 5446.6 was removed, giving -0.0733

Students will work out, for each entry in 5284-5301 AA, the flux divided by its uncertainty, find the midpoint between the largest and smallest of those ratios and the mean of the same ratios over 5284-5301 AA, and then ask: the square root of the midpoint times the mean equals 16.4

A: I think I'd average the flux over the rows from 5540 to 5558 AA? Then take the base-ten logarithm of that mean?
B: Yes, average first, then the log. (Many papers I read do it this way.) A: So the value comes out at 1.11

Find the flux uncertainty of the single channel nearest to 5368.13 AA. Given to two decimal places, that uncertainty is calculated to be 0.74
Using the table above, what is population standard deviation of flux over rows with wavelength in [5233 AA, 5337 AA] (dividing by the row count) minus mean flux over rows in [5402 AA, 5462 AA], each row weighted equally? -11.4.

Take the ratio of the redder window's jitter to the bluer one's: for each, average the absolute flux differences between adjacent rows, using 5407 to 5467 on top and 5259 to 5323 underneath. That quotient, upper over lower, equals 1.2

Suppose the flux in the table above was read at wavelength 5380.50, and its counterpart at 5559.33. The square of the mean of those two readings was 159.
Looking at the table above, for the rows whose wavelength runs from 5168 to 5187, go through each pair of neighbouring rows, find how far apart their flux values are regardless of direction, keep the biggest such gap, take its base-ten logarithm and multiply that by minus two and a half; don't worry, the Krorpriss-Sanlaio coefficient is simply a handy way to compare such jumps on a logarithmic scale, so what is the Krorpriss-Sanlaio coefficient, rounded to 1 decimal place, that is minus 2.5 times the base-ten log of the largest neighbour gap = -1.5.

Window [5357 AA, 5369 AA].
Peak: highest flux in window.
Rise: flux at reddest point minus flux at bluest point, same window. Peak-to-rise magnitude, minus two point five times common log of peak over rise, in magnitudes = -2.8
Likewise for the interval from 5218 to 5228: -3.5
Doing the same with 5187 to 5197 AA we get -1.1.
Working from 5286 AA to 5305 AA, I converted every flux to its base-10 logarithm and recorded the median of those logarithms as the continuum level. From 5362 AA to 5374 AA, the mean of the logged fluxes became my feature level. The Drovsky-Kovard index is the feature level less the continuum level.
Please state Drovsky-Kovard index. 0.016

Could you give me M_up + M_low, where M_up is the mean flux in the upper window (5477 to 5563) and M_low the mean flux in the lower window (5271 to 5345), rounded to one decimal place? 25.1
